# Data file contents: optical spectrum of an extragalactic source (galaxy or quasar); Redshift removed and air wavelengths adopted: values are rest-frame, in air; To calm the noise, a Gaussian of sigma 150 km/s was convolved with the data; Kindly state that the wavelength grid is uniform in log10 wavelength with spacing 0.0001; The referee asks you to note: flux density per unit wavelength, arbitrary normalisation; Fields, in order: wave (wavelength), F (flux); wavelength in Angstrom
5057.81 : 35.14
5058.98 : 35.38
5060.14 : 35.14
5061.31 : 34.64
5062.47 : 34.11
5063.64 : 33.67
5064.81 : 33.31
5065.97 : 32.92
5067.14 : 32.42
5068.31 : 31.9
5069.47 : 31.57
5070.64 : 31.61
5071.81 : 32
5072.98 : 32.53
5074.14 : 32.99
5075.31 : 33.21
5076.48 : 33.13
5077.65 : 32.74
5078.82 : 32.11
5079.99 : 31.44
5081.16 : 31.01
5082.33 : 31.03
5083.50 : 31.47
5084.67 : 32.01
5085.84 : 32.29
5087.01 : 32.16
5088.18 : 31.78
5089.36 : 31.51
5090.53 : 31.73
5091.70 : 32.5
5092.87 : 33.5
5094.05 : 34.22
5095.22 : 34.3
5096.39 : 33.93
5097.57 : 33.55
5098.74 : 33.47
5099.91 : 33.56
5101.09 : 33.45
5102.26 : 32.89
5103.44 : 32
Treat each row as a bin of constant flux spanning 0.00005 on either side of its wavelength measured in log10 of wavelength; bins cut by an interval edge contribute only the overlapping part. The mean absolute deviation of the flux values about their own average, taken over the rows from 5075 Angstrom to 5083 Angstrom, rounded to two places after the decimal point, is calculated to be 0.80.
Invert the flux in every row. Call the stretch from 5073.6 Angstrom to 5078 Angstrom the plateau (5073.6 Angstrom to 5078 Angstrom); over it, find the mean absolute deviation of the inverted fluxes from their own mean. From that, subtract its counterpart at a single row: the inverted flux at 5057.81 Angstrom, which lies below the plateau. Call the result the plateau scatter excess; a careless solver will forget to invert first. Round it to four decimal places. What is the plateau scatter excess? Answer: -0.0283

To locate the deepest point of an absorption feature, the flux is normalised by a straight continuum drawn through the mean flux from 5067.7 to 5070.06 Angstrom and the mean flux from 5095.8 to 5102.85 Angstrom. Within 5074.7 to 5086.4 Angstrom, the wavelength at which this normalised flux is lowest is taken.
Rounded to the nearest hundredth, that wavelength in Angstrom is 5082.33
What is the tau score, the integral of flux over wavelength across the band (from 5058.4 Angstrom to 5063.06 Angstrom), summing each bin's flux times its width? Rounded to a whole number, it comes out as 162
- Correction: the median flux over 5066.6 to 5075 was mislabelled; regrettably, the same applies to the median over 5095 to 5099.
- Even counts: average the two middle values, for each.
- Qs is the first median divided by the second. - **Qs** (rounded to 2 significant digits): 0.95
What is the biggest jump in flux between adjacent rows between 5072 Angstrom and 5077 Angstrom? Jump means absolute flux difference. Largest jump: 0.46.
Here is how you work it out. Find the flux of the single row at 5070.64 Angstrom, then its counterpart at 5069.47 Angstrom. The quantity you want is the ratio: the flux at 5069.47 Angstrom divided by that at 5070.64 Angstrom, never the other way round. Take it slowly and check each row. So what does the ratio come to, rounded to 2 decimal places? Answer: 1.00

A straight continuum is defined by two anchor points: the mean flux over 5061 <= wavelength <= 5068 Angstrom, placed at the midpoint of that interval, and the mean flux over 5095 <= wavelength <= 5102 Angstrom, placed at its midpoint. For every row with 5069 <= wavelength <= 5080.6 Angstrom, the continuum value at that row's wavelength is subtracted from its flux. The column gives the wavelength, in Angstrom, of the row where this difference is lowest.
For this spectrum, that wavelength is 5079.99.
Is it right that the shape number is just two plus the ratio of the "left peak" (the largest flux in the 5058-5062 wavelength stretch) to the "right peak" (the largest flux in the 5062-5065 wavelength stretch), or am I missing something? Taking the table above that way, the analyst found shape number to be 3.04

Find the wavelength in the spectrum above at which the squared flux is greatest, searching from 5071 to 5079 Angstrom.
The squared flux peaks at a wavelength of 5075.31 Angstrom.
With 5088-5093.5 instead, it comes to 5092.87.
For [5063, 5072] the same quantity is 5063.64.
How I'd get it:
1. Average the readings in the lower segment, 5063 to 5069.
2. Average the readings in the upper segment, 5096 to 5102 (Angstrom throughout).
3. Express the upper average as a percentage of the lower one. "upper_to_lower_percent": 102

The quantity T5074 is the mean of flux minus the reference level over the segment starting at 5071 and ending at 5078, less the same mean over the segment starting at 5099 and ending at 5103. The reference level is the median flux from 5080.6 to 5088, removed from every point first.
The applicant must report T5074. -0.5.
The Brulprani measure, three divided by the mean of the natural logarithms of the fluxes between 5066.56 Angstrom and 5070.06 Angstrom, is 0.866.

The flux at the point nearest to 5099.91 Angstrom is 33.56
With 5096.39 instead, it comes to 33.93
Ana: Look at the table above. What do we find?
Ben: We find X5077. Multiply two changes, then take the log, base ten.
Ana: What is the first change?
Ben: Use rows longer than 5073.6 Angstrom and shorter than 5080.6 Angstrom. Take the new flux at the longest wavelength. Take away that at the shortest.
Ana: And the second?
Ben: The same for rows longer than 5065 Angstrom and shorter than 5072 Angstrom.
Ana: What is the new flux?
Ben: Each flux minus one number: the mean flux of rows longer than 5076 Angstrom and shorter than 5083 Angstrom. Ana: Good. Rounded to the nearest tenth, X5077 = 0.2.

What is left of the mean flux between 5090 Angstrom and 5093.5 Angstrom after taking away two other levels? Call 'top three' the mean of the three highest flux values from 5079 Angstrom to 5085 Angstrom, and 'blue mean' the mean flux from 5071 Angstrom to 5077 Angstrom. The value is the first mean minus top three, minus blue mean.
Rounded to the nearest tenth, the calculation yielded -31.8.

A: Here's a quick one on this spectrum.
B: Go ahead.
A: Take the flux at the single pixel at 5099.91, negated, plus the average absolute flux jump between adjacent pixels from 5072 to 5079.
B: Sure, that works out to -33.2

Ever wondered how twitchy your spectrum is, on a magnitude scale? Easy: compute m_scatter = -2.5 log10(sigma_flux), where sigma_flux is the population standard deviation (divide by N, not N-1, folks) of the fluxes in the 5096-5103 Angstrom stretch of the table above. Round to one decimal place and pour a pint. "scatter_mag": 1.3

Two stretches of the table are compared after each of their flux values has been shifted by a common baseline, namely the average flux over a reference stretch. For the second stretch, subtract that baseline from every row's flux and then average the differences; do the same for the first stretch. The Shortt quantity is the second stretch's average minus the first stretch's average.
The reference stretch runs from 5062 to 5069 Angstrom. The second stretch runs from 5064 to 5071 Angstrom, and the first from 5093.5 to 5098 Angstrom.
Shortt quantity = -1.7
